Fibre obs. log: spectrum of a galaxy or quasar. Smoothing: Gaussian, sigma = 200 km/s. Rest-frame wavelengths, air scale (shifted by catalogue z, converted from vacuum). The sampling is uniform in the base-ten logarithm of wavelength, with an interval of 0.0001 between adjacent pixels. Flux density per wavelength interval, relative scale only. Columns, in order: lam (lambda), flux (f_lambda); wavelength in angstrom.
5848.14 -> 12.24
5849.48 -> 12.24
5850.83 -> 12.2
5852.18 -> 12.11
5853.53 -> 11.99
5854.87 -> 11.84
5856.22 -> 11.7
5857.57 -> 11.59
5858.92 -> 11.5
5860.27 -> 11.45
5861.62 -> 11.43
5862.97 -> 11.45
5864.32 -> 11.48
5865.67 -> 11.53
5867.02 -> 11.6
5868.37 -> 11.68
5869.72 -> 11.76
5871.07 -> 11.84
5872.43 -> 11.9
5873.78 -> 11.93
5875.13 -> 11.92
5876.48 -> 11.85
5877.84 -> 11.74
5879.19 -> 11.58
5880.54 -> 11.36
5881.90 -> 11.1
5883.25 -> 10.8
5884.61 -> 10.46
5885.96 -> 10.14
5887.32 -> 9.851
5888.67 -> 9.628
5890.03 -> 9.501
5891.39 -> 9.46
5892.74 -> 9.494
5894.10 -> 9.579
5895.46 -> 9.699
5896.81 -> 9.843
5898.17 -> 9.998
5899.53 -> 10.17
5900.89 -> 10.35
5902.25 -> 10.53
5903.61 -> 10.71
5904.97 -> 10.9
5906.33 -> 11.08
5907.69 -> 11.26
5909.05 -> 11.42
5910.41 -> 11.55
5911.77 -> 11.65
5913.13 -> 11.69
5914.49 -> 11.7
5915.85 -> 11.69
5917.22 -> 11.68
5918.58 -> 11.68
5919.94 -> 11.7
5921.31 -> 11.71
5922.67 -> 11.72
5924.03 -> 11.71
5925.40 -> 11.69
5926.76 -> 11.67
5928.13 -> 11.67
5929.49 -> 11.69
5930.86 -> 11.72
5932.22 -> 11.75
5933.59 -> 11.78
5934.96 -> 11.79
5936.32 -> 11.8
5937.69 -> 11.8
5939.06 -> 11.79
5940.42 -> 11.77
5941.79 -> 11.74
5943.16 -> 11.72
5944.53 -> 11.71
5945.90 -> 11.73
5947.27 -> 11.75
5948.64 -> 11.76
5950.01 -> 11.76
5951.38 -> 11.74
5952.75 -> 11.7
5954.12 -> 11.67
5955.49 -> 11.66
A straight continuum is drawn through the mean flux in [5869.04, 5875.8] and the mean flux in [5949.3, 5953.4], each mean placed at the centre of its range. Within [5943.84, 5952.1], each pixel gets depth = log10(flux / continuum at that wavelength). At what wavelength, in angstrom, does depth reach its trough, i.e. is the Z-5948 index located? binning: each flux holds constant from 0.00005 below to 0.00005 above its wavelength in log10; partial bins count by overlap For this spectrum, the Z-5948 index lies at 5944.53 angstrom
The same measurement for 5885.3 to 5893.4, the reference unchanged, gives 5891.39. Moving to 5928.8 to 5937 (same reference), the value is 5929.49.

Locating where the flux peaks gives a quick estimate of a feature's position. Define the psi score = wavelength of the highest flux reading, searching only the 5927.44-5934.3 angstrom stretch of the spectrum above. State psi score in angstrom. 5933.59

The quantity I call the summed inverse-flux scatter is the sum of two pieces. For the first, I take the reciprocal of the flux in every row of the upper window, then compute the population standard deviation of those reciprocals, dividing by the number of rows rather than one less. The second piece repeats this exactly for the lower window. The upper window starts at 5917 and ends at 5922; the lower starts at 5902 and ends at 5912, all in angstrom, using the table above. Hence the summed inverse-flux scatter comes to 0.003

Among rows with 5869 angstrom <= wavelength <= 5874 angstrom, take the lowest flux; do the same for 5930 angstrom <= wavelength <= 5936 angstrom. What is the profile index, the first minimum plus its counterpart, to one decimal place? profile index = 23.5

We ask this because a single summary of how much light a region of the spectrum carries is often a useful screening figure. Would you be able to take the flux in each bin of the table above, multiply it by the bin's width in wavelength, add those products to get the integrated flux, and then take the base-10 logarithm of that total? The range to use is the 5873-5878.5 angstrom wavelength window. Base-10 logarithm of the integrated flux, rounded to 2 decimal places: 1.81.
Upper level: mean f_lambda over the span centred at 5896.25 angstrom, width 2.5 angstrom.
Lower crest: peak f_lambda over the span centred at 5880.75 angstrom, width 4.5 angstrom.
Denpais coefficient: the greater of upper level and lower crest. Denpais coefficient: 11.58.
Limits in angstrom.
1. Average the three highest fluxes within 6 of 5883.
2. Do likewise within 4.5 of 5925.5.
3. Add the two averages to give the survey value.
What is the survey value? 23.3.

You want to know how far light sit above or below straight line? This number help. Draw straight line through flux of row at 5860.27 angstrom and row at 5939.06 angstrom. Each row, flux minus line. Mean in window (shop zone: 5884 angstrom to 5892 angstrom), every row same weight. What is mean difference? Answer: -1.73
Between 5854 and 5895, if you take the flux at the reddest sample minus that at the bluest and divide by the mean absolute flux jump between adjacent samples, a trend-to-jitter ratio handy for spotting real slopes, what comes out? -18.7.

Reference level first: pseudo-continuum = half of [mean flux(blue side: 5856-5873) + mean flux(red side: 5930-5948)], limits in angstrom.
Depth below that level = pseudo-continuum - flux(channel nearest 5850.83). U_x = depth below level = -0.52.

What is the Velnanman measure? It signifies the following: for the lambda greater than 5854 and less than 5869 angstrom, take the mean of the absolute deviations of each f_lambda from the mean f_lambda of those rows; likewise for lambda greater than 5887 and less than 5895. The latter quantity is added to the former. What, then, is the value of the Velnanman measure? 0.21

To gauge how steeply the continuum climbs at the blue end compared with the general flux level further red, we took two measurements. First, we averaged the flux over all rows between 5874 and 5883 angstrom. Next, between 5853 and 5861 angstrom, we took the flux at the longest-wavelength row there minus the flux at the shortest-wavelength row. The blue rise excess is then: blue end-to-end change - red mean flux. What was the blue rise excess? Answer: -12.1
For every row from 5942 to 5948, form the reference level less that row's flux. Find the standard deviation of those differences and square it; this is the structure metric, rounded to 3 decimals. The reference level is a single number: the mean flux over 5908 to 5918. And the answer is 0.000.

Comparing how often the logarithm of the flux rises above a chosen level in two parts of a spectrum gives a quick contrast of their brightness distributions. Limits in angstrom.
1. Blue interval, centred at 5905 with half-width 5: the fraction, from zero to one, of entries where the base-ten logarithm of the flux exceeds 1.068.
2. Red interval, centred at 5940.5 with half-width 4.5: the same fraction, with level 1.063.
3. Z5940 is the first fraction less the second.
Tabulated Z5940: -1.0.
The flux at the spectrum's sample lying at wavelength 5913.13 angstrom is 11.69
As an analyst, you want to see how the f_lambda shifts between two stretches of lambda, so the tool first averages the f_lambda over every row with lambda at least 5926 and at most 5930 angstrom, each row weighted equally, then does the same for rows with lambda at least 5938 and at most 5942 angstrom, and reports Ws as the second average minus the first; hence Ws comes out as 0.09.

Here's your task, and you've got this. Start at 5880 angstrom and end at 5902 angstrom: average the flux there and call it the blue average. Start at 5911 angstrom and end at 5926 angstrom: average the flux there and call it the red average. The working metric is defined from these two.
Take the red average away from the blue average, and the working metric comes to -1.60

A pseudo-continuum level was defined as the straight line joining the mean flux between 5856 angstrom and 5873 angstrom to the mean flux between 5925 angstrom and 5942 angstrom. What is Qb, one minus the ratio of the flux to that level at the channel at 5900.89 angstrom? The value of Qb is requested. 0.11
